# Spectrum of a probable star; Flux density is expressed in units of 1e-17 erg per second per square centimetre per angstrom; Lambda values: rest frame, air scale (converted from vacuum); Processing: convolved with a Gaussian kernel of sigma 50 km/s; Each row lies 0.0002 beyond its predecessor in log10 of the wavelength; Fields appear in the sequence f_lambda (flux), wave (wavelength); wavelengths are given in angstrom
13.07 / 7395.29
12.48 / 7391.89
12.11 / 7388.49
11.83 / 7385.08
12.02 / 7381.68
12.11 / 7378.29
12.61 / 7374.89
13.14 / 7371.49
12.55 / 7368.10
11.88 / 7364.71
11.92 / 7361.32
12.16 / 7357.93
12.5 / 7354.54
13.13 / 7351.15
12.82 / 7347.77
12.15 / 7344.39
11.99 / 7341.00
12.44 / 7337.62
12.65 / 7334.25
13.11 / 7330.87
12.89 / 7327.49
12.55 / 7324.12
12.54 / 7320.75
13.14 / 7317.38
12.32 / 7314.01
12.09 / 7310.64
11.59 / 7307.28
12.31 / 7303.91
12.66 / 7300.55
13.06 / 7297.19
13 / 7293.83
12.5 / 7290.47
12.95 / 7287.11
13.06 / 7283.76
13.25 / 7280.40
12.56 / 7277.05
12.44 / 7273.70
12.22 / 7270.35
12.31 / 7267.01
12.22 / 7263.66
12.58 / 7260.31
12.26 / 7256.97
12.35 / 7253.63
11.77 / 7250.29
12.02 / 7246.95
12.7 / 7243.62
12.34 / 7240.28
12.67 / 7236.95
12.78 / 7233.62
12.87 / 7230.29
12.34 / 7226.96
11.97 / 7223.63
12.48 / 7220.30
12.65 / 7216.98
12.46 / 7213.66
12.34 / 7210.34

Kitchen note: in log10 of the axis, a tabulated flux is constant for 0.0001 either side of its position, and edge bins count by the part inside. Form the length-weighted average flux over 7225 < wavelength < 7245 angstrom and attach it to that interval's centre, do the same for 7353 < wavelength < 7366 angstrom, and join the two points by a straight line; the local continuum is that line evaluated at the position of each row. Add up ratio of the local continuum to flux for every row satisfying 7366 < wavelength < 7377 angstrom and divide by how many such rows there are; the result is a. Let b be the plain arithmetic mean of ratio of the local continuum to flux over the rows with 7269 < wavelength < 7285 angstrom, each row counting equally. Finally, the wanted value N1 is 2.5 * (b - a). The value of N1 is 0.09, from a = 0.95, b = 0.98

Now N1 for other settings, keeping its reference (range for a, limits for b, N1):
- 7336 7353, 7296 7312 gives 0.07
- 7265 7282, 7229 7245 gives 0.00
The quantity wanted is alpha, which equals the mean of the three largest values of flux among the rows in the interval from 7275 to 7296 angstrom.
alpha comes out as 13.1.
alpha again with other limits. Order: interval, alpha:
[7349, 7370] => 12.7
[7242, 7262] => 12.5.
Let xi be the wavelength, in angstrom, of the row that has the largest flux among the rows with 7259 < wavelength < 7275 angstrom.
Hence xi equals 7260.31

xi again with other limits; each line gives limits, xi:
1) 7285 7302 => 7297.19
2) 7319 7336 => 7330.87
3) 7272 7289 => 7280.40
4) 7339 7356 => 7351.15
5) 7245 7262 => 7260.31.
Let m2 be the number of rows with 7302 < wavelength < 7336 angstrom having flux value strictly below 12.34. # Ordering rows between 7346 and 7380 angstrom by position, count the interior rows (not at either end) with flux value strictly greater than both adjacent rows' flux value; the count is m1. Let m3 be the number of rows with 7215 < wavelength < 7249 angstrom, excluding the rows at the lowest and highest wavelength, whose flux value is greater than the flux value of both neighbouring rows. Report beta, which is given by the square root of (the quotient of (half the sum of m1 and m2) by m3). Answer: 1.22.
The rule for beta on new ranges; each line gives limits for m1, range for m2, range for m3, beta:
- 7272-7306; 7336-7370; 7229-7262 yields 1.32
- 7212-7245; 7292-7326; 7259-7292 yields 1.22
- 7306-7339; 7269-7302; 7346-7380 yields 0.87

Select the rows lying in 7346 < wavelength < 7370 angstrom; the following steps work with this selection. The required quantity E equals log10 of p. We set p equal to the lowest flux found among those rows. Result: 1.07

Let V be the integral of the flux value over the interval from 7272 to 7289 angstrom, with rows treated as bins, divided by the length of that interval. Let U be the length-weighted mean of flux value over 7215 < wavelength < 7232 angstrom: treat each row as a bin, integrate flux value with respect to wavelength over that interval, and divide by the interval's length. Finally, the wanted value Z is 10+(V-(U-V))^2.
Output 185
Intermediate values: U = 12.5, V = 12.8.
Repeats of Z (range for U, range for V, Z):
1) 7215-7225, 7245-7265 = 155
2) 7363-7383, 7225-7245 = 174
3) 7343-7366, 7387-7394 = 162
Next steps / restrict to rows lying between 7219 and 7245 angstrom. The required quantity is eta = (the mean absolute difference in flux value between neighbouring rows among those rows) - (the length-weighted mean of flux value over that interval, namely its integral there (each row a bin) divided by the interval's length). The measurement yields -12.2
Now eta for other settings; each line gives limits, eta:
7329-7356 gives -12.2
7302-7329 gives -12.0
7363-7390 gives -11.9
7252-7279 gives -12.2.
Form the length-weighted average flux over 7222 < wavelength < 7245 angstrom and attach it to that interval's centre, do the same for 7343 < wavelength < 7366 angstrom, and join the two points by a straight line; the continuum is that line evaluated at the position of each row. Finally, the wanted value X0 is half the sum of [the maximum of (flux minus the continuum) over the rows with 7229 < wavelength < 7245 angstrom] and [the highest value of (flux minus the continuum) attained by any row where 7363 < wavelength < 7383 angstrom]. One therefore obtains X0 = 0.56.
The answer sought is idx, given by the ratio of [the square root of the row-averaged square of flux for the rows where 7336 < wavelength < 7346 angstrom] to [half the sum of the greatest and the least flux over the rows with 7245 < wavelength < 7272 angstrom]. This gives 1.00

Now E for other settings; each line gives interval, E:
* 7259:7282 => 1.09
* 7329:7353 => 1.08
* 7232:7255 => 1.07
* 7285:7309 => 1.06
